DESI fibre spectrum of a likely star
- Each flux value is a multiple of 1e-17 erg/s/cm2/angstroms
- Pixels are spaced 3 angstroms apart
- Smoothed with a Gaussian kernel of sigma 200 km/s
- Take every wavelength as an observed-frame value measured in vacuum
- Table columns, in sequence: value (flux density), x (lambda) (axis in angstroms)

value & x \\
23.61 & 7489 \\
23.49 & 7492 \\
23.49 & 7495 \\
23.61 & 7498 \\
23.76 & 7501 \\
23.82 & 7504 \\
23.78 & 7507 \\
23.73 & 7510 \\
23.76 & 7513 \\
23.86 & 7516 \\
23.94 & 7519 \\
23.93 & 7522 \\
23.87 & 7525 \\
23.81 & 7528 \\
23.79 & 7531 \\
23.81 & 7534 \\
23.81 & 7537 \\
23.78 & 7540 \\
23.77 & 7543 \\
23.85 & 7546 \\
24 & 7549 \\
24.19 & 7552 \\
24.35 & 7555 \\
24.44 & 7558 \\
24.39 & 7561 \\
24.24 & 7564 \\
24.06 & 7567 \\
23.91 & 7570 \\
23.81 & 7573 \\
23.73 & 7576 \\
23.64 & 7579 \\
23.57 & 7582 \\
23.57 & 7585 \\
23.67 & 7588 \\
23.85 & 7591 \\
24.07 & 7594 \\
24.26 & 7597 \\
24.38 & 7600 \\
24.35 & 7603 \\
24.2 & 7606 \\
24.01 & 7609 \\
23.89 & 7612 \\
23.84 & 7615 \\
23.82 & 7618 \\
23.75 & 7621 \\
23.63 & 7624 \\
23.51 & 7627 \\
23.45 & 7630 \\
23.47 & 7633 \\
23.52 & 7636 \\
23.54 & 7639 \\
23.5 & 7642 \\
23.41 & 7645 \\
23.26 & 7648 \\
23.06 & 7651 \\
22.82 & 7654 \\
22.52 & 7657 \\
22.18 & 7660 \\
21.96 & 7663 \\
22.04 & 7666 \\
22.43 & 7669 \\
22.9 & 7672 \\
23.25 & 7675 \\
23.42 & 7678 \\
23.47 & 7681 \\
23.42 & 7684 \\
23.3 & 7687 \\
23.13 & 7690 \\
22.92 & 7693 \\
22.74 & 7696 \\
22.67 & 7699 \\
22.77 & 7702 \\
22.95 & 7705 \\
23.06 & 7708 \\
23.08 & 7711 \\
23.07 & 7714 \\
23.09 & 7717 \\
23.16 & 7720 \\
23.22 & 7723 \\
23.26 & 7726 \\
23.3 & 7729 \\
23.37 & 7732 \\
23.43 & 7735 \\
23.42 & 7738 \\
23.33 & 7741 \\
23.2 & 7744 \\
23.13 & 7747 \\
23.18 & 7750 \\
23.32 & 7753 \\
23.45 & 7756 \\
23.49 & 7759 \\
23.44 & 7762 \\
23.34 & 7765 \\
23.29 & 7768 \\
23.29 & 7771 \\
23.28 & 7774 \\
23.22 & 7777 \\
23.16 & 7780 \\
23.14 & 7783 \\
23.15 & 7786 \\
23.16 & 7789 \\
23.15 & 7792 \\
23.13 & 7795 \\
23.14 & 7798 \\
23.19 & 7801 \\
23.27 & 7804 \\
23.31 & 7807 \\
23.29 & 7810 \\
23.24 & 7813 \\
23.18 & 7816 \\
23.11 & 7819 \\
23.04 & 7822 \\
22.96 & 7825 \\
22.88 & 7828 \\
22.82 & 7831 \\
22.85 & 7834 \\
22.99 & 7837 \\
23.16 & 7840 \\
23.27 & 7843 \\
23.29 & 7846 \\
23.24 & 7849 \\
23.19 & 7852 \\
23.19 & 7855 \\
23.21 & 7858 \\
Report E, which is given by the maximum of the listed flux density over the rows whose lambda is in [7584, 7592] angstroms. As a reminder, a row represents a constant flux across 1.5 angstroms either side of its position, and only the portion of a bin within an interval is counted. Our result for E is 23.85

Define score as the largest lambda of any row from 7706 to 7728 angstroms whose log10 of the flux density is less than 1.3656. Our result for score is 7720 angstroms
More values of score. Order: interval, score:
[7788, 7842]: 7840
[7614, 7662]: 7660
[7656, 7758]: 7750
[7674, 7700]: 7699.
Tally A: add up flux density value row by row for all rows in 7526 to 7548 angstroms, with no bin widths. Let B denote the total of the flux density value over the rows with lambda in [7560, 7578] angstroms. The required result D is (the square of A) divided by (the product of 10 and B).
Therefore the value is 19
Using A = 167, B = 144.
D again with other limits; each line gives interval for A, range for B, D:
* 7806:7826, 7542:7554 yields 27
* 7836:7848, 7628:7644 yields 7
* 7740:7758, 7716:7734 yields 14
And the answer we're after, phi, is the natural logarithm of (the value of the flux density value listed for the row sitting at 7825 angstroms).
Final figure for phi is 3.13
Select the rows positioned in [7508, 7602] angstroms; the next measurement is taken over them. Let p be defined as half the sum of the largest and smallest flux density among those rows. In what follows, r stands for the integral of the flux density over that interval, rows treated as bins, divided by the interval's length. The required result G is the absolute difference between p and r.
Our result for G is 0.07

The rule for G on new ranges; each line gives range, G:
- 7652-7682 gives 0.02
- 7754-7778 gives 0.00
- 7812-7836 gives 0.03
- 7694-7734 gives 0.04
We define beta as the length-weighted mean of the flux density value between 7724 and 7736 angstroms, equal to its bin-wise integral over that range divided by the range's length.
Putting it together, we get 23.3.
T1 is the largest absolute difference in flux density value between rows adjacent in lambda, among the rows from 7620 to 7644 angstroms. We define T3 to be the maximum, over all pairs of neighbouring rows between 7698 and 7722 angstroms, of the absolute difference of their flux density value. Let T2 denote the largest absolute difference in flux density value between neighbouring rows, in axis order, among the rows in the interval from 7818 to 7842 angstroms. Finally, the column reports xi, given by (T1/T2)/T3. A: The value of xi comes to 3.9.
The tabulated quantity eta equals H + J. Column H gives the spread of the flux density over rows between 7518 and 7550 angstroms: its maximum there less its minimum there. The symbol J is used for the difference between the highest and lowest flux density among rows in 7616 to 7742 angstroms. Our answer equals 2.1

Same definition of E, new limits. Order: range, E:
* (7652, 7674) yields 22.9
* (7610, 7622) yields 23.89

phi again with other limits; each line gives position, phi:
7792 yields 3.14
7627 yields 3.16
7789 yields 3.14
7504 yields 3.17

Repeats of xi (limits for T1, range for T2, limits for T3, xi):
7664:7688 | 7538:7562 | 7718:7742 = 27.5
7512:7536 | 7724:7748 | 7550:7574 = 4.3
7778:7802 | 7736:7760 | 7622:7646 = 3.0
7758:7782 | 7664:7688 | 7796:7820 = 2.7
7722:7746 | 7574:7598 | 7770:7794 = 9.8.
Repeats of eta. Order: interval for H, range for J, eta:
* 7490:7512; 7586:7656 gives 1.9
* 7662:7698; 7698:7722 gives 2.0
